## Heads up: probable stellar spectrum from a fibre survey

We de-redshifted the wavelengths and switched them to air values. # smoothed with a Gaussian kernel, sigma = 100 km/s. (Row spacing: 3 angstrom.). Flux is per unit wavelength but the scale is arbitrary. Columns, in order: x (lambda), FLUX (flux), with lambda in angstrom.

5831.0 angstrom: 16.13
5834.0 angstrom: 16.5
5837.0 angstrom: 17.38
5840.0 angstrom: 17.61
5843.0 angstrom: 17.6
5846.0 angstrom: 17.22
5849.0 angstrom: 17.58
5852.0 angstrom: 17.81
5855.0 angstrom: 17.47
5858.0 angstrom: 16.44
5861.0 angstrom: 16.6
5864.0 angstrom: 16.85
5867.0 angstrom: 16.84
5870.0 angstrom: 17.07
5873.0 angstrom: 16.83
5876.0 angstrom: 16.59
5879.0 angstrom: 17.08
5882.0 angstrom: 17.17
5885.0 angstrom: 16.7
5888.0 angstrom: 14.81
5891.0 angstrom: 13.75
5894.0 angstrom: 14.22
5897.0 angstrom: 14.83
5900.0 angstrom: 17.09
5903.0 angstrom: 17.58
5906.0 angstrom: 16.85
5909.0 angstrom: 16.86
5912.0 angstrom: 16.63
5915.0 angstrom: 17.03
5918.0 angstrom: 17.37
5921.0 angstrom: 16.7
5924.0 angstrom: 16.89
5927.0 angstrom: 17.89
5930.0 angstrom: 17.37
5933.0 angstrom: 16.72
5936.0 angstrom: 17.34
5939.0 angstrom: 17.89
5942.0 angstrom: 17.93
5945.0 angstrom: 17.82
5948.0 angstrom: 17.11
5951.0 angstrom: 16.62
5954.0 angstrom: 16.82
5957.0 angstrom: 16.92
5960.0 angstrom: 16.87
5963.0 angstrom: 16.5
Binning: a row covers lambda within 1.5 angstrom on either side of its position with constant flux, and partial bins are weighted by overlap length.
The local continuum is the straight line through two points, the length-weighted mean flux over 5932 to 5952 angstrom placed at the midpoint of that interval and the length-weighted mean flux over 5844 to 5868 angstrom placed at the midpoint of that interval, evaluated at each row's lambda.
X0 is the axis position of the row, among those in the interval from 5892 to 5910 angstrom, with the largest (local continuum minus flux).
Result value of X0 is 5894.0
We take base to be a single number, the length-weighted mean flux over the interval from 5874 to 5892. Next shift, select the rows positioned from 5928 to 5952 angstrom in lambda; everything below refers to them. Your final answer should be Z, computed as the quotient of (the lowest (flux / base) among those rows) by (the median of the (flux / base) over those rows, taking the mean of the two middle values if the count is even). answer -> 0.958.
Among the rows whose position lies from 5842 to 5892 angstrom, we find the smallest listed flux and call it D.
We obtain 13.75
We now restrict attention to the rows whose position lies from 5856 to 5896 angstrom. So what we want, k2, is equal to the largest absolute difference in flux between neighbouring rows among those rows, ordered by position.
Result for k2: 1.89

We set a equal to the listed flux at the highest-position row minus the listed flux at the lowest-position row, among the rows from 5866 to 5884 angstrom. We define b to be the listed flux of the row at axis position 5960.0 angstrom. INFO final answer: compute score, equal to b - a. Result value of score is 16.5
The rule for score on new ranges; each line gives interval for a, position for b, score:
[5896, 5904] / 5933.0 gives 14.0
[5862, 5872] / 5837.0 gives 17.2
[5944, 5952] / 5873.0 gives 18.0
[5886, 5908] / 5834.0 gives 14.5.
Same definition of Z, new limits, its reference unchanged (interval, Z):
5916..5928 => 0.975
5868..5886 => 0.979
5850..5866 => 0.976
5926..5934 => 0.963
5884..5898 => 0.928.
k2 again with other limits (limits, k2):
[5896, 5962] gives 2.26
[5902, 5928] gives 1.00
